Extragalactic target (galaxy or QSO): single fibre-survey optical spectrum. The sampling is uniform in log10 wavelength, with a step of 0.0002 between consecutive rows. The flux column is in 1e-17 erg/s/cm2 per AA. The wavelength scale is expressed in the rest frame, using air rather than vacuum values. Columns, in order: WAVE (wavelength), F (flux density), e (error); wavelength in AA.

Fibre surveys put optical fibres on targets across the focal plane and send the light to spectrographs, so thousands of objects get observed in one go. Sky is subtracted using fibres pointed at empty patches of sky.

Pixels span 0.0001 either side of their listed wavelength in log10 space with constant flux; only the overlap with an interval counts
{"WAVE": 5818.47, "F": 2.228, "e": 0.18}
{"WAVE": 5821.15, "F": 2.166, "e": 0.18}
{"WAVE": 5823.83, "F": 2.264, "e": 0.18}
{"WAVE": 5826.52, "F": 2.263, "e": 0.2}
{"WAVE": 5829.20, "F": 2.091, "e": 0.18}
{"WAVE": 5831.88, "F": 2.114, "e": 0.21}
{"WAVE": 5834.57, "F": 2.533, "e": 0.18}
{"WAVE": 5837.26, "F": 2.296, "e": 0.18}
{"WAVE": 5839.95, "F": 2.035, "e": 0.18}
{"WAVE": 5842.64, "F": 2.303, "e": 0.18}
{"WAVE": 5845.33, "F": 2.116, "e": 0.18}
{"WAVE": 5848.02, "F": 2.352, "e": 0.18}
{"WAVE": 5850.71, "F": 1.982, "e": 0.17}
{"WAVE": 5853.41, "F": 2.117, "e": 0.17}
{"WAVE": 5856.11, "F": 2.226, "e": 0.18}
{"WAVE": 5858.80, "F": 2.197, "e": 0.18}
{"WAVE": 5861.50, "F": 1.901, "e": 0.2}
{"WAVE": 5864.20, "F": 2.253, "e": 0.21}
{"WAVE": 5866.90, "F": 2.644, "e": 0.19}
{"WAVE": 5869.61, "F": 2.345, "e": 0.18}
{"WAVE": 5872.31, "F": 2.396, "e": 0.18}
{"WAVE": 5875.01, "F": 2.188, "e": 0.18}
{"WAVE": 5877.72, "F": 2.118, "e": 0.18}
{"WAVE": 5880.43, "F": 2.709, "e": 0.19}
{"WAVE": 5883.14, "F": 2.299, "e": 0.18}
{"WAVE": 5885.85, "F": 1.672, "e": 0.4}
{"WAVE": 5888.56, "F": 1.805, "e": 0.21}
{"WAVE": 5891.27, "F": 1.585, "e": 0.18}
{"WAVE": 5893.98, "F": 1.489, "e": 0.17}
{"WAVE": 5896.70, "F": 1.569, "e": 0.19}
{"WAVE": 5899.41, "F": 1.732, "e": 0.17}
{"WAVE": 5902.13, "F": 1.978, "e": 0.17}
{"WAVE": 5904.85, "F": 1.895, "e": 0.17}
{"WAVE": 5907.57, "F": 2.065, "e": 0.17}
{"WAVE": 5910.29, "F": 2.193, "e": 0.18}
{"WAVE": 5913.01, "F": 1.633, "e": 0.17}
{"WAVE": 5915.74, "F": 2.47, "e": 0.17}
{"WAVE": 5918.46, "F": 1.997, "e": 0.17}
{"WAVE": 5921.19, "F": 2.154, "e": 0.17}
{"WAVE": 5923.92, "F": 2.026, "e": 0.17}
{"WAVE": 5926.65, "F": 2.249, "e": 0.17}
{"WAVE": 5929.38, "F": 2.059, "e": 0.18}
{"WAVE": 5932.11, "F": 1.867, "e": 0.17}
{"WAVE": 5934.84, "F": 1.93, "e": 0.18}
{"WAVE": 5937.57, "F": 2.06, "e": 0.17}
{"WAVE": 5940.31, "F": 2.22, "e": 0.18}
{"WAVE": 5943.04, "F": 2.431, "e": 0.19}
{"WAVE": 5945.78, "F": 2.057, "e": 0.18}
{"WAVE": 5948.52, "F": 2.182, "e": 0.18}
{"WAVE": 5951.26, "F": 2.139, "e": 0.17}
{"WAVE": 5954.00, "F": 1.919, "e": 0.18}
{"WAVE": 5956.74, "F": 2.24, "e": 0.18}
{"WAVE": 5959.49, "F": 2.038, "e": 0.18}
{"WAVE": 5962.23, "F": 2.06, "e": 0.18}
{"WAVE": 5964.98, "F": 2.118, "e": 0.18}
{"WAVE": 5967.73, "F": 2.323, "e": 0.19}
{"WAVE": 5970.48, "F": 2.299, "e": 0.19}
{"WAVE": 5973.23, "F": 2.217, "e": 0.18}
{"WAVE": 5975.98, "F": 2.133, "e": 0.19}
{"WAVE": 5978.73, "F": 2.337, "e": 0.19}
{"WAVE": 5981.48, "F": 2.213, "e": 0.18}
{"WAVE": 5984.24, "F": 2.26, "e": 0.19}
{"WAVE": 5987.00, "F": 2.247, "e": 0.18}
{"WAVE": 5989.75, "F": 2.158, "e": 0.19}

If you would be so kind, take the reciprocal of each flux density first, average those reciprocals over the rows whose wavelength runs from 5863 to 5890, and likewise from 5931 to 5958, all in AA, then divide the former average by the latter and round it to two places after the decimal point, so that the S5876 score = 0.95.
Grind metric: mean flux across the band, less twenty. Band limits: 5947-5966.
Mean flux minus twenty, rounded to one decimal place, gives -17.9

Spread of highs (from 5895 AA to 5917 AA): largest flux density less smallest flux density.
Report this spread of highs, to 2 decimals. 0.90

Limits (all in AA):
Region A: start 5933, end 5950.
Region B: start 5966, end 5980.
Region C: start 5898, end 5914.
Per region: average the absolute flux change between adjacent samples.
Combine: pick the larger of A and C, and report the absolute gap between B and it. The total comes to 0.14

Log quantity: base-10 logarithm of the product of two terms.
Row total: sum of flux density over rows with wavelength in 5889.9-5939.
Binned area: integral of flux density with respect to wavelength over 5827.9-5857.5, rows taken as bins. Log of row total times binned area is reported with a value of 3.36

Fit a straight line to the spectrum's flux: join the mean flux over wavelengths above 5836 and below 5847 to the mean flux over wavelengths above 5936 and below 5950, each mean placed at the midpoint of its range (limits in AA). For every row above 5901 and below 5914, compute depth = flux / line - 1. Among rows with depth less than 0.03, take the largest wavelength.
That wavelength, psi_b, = 5913.01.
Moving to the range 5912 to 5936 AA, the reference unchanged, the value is 5934.84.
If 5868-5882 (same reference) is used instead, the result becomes 5877.72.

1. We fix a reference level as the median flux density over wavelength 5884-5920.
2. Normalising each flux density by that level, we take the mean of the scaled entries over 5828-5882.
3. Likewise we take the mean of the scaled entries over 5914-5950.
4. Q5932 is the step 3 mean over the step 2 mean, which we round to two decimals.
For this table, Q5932 0.95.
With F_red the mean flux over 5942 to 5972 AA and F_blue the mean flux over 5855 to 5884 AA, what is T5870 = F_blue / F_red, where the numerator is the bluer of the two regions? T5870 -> 1.06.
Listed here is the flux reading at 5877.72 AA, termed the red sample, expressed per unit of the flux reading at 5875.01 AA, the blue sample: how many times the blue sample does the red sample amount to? 0.97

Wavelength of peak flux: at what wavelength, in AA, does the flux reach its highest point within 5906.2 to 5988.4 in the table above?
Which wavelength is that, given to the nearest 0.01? 5915.74 AA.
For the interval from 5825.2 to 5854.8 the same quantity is 5834.57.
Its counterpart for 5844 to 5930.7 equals 5880.43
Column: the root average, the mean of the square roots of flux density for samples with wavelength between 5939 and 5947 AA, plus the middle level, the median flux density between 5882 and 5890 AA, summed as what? 3.30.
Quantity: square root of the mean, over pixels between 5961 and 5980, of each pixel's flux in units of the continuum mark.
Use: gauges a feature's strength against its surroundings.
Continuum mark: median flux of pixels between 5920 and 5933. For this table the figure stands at 1.04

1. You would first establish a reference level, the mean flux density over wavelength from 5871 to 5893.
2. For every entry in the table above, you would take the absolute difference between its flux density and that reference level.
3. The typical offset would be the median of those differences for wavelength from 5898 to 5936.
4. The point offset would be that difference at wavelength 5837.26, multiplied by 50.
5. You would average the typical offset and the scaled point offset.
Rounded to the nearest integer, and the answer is 5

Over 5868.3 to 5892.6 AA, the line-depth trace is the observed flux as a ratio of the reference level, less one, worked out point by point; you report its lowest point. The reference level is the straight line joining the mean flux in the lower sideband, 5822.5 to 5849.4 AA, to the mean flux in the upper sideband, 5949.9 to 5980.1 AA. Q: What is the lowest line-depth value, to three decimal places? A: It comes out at -0.282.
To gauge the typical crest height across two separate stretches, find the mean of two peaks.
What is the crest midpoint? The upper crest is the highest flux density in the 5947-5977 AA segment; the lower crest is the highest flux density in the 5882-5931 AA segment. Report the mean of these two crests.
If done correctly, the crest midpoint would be 2.40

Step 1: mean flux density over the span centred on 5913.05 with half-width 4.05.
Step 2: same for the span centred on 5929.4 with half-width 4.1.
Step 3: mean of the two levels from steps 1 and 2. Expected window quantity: 2.08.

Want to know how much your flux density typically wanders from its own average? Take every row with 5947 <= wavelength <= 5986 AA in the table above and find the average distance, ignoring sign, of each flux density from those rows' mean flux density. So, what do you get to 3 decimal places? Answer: 0.094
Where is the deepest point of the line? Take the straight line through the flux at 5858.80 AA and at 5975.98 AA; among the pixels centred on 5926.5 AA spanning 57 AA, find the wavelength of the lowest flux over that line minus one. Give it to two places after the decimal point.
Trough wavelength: 5913.01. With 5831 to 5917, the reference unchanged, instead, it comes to 5893.98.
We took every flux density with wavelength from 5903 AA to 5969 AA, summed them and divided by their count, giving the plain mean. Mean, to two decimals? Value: 2.10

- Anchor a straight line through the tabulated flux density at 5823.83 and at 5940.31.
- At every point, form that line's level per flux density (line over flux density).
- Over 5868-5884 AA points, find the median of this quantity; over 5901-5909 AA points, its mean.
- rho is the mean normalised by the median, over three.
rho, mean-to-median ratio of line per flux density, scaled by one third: 0.39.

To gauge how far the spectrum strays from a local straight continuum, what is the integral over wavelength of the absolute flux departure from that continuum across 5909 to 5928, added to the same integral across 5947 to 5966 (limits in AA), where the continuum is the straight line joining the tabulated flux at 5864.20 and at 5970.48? 8.1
